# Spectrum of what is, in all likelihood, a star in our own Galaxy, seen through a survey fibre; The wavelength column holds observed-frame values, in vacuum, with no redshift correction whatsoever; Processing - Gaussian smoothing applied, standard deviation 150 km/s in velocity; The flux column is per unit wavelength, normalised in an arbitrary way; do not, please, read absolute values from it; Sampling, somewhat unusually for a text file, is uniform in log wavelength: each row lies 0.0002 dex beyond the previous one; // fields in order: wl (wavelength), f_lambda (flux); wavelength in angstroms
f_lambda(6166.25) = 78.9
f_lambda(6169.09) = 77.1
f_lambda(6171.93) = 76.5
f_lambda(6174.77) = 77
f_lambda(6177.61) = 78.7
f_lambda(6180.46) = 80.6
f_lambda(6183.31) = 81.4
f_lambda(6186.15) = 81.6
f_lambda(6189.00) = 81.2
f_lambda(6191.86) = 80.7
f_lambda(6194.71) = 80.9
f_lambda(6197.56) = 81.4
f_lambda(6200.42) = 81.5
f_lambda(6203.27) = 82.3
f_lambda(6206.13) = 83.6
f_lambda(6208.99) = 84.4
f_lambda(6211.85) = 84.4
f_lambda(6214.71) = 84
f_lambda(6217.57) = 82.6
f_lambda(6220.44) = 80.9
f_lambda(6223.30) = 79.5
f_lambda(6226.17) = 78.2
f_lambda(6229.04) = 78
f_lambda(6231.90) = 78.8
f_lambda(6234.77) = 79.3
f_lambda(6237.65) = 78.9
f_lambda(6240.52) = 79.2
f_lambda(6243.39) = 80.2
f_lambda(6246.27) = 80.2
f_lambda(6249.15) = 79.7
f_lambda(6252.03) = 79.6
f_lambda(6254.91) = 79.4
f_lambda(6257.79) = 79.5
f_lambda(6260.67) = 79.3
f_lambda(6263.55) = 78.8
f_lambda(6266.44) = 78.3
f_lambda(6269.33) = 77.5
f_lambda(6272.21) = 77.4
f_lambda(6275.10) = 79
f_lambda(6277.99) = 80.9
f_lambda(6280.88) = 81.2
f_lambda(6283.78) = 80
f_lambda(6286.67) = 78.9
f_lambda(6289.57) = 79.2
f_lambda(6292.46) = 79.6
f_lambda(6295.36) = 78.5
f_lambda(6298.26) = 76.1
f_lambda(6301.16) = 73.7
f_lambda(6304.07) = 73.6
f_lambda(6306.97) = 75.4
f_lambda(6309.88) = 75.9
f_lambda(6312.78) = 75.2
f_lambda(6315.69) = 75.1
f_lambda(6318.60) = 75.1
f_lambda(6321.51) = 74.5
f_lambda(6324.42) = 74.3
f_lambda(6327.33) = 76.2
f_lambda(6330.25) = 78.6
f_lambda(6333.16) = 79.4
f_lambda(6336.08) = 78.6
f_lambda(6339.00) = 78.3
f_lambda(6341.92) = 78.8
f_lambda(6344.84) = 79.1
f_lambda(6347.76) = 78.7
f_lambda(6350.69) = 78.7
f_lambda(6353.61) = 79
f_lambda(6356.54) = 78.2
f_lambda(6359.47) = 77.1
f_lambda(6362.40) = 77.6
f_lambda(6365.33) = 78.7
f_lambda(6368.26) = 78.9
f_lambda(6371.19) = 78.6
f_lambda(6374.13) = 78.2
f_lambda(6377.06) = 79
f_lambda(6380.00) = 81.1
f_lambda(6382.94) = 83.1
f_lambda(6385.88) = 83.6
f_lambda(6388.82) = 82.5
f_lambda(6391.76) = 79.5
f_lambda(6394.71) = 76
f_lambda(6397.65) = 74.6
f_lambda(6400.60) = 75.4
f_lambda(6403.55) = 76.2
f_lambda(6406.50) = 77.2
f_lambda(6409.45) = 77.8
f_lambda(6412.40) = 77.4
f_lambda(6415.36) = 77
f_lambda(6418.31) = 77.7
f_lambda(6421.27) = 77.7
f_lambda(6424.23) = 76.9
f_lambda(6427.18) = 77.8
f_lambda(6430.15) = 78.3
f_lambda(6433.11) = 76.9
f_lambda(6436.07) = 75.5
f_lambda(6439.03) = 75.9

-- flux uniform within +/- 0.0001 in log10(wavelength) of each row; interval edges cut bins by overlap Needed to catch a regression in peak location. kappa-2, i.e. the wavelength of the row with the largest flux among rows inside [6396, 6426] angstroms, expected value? 6409.45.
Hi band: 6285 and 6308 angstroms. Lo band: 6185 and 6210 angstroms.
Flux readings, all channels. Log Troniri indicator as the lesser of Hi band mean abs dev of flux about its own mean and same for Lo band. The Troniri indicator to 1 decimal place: 1.0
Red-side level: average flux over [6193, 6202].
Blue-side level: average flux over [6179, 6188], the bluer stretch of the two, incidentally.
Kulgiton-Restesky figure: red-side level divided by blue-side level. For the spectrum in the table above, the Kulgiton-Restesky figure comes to 1.00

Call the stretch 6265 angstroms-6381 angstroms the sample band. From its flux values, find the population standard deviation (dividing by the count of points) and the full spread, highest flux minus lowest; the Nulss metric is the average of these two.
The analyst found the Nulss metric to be 4.8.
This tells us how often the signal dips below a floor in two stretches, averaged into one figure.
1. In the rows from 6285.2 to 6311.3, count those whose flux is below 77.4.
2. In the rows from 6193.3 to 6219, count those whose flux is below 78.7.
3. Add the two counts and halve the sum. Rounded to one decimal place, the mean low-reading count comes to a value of 2.5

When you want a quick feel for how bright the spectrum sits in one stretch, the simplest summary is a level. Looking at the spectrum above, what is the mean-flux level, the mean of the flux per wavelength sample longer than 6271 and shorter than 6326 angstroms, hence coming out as 77.0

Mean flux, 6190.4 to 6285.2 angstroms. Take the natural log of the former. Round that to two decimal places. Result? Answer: 4.39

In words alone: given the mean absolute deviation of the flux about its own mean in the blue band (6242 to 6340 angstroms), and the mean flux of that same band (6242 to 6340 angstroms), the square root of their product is 12.1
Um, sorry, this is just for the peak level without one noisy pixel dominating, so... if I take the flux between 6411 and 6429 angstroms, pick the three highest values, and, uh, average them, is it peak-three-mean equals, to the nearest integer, 78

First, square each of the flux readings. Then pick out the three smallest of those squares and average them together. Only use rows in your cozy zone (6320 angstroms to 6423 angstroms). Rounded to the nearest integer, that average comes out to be 5545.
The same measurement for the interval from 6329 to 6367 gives 6027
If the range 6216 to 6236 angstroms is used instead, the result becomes 6136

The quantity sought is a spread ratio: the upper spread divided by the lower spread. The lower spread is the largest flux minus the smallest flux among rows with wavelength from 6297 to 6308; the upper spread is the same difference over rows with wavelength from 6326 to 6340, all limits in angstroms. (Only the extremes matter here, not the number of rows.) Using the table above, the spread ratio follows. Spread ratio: 1.3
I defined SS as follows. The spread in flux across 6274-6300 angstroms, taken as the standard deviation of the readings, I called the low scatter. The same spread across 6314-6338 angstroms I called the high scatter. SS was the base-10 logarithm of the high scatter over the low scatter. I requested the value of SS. 0.1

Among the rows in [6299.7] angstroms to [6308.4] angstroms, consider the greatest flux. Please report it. 75.4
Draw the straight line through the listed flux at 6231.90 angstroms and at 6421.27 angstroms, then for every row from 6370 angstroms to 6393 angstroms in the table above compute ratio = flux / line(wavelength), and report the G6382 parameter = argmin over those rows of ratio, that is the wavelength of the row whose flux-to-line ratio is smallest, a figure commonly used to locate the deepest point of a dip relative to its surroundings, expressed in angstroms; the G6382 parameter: 6374.13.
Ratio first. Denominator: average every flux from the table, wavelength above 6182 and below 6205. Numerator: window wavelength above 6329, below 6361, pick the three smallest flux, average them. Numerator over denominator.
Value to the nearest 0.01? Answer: 0.96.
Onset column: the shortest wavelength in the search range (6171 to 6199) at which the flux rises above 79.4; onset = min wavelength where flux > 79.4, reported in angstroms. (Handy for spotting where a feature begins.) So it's 6180.46 angstroms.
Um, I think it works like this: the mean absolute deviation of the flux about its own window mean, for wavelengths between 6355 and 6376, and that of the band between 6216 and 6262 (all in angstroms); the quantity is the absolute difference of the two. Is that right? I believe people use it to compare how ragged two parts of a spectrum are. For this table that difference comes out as 0.2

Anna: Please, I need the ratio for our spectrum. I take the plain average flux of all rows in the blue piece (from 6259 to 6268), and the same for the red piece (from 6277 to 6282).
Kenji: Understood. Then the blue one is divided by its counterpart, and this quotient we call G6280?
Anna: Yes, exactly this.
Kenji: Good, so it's 0.97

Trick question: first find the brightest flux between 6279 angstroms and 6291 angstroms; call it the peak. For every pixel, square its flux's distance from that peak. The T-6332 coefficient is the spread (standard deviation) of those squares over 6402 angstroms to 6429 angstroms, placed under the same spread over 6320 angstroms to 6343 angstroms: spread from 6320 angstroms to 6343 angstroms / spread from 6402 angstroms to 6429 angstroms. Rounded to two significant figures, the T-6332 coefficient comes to 4.1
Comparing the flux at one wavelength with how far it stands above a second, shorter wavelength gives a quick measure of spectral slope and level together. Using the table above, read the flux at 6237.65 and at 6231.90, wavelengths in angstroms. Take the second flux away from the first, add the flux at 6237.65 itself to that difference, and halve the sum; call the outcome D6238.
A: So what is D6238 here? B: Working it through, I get 39.5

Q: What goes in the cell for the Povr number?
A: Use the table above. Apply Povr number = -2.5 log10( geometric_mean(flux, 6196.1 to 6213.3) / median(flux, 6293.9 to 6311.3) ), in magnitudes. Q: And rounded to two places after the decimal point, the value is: -0.10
